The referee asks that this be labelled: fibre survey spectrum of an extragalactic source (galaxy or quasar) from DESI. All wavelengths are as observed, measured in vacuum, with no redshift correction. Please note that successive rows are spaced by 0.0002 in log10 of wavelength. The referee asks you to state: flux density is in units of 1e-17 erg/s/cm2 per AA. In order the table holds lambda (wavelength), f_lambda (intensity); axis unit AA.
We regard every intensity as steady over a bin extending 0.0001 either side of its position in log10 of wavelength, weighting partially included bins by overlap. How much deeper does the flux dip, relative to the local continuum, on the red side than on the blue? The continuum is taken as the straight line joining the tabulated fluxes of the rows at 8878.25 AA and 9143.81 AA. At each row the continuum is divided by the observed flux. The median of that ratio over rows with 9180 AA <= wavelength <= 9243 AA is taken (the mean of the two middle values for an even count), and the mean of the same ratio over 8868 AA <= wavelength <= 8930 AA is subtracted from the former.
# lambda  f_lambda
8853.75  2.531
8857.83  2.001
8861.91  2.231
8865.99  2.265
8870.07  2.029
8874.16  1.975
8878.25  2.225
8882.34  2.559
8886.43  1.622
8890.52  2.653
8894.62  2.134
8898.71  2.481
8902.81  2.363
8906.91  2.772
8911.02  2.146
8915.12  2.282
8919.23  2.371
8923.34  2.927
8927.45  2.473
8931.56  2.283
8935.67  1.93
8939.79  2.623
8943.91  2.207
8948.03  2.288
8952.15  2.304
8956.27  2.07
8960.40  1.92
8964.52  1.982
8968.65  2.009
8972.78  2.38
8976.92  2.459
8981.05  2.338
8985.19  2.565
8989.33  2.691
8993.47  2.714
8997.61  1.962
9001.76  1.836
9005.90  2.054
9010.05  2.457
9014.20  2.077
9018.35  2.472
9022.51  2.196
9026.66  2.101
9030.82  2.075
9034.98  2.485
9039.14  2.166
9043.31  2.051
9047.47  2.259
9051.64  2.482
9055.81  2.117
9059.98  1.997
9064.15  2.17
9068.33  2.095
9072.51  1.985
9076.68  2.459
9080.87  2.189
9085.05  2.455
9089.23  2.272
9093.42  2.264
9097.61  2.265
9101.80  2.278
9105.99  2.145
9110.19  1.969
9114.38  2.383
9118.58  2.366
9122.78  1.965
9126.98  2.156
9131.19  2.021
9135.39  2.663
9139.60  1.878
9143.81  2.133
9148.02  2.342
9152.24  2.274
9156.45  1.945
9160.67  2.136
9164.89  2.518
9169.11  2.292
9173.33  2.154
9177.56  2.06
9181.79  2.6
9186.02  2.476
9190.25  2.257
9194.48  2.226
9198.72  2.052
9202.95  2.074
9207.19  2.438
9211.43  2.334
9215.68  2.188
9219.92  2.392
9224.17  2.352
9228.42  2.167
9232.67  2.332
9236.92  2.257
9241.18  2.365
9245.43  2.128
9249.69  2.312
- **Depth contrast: -0.07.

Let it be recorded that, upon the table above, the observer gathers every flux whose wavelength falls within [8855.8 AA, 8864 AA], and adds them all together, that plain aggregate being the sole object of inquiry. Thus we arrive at 4.2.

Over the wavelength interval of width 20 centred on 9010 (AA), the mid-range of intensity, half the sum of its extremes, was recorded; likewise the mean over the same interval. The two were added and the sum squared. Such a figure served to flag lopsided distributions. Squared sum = 19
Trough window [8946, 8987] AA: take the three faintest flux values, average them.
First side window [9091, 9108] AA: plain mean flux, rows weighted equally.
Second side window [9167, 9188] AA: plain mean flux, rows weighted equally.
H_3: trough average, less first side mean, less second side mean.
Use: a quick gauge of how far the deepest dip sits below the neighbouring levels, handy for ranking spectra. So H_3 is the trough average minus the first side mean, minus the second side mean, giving -2.58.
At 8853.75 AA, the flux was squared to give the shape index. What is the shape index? 6.41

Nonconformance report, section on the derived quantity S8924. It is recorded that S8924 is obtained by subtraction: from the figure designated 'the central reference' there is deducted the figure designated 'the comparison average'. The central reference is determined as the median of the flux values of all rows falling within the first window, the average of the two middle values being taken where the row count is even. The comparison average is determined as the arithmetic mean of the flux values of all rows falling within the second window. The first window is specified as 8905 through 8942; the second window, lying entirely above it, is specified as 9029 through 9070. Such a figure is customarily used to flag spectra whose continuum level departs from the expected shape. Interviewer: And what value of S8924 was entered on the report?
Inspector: 0.18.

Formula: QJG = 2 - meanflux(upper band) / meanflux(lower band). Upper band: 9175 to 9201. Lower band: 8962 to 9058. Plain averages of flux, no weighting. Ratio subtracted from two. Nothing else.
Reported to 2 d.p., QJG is 0.99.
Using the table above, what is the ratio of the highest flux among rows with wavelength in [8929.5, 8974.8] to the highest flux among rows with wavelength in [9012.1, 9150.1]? 0.98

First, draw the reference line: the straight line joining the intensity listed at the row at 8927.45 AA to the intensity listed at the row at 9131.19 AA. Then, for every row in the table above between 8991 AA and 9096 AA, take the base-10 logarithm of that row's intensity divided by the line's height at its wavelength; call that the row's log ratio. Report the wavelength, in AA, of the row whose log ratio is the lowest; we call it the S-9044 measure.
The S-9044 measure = 9001.76 AA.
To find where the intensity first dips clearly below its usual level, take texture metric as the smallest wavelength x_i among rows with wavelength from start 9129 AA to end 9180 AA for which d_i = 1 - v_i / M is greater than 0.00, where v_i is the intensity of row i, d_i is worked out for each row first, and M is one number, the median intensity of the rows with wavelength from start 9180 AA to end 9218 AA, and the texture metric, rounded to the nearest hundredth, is 9131.19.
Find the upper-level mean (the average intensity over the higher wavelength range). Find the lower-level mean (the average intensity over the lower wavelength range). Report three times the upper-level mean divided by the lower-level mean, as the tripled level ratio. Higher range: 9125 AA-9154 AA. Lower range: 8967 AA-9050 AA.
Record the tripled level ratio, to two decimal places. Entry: 2.92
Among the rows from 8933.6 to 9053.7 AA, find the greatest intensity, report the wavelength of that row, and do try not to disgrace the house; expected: 8993.47 AA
